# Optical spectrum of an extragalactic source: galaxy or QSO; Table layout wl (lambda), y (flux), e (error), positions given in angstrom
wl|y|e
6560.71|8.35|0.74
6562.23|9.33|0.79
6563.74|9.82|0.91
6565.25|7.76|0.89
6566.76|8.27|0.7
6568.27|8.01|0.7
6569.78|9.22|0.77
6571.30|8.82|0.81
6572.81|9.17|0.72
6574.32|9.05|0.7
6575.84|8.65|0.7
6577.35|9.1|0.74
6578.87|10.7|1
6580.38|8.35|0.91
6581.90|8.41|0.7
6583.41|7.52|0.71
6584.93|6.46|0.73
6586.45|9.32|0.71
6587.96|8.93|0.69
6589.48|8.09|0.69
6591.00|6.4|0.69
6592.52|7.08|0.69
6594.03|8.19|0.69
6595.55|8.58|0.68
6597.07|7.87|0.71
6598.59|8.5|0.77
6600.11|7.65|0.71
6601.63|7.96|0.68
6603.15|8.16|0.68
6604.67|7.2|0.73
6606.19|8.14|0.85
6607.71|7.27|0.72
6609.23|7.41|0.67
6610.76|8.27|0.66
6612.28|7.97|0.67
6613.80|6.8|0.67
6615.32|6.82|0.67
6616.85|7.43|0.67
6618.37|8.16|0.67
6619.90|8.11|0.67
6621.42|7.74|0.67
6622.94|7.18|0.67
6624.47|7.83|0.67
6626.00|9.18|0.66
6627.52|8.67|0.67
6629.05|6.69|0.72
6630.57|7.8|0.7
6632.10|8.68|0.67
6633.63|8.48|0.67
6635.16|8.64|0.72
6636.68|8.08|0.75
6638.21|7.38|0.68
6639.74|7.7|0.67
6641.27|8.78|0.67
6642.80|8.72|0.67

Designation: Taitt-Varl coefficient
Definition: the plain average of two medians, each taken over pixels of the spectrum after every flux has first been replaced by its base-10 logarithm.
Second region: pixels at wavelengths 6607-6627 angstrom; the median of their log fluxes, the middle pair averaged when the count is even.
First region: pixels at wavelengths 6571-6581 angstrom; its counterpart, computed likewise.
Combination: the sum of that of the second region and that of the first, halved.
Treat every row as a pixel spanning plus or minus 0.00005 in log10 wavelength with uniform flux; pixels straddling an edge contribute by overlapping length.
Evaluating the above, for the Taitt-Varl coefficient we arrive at 0.923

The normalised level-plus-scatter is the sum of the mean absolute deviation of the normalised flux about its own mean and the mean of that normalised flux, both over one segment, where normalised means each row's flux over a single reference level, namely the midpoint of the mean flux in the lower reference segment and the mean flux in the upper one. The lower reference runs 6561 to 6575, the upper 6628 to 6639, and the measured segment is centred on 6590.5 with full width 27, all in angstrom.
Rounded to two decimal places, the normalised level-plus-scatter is 1.06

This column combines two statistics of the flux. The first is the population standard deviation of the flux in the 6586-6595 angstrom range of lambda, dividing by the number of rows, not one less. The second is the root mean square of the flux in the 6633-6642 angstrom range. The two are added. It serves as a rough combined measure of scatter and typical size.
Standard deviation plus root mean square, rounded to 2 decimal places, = 9.20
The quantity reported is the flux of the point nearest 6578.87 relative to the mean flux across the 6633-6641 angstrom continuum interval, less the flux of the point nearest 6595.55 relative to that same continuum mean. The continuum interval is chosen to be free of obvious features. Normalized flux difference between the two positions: 0.26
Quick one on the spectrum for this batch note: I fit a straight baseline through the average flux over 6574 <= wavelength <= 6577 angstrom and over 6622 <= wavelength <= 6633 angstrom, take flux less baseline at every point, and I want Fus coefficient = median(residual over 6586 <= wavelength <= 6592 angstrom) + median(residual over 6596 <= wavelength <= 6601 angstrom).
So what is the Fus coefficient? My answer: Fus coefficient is -0.75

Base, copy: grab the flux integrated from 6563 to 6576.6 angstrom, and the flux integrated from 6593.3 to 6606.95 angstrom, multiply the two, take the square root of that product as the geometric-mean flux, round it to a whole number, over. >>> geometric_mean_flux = 114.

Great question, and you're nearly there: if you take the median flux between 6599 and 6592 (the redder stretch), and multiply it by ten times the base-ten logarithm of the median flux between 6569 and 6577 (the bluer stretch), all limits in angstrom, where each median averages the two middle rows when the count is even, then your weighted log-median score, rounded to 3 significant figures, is 78.3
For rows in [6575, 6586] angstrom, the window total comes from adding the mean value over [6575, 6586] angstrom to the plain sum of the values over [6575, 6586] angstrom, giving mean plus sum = 68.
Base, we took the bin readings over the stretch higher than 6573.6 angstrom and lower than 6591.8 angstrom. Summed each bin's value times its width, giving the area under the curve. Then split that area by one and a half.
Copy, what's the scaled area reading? 102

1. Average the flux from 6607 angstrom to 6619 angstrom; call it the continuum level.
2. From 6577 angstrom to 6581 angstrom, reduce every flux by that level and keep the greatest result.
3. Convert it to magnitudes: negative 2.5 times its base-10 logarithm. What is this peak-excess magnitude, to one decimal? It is -1.3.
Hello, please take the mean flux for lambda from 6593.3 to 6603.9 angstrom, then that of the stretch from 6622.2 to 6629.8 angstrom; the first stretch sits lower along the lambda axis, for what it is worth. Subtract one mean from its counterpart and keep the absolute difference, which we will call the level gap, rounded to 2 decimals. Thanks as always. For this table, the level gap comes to 0.22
